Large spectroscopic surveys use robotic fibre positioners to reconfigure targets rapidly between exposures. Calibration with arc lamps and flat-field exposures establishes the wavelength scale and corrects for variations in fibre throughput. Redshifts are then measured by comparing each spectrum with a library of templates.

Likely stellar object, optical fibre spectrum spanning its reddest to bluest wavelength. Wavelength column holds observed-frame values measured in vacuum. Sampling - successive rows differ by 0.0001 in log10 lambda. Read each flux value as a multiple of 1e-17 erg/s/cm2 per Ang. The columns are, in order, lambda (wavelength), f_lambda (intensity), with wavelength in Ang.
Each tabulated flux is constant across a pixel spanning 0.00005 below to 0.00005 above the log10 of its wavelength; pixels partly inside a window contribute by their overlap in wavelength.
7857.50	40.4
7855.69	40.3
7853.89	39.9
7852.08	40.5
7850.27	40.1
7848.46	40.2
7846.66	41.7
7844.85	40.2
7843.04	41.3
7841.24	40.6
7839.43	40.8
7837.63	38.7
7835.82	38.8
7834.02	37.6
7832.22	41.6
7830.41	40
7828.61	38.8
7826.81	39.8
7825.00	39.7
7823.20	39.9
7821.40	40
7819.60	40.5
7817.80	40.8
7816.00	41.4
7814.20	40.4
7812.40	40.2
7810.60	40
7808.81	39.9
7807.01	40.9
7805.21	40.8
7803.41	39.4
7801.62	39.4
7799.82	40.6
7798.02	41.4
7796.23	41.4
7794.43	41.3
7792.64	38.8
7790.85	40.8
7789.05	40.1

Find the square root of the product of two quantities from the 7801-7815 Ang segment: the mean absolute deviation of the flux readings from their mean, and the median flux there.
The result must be 4.25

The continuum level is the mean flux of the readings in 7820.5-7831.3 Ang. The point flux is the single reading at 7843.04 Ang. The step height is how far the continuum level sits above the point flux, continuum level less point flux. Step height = -1.6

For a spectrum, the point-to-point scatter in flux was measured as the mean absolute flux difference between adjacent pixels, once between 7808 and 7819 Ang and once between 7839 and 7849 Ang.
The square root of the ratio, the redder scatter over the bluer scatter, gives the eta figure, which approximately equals 1.5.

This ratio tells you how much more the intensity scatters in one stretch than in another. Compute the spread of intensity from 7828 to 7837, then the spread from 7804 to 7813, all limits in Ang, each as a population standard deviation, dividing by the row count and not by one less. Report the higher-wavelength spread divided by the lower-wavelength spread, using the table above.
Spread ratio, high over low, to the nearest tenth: 3.3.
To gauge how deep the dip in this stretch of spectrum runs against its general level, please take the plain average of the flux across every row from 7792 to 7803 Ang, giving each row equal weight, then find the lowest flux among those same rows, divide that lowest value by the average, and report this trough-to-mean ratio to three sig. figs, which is 0.958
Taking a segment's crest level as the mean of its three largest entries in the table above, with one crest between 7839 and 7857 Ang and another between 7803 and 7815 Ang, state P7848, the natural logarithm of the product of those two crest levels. 7.43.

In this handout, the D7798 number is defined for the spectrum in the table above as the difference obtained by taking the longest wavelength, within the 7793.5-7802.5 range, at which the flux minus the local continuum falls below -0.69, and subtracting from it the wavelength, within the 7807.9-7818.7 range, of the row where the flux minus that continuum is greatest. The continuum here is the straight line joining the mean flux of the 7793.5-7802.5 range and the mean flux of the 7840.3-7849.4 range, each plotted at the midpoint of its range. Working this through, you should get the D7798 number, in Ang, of -14.4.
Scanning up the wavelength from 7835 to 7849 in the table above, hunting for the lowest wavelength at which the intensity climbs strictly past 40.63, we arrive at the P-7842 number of 7839.43 Ang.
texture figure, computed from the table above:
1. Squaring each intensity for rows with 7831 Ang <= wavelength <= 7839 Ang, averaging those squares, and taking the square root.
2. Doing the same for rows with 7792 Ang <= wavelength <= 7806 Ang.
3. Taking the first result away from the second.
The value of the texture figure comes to 1.20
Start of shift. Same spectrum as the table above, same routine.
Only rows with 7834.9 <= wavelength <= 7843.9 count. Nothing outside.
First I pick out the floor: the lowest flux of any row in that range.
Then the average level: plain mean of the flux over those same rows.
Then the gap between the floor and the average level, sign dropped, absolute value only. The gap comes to 1.3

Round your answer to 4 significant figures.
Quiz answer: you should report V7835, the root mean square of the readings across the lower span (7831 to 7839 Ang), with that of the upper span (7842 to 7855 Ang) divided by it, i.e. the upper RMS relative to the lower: 1.035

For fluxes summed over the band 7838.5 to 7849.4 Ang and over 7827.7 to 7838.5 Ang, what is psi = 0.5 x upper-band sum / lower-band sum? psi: 0.520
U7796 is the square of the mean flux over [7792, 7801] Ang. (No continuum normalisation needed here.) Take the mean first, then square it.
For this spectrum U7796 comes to 1656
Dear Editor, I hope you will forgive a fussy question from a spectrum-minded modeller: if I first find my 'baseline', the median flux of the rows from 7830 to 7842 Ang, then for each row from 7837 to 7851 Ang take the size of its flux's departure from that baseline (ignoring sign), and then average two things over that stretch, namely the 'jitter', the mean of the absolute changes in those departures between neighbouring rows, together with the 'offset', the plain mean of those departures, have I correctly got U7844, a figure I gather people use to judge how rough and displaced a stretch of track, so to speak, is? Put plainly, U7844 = 0.79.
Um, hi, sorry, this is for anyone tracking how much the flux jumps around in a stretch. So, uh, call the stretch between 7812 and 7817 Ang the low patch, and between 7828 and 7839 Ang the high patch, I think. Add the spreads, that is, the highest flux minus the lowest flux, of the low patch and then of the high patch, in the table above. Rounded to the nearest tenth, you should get 5.2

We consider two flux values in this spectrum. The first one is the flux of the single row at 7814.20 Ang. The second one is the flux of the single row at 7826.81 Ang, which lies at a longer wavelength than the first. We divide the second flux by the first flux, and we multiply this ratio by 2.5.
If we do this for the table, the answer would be 2.46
